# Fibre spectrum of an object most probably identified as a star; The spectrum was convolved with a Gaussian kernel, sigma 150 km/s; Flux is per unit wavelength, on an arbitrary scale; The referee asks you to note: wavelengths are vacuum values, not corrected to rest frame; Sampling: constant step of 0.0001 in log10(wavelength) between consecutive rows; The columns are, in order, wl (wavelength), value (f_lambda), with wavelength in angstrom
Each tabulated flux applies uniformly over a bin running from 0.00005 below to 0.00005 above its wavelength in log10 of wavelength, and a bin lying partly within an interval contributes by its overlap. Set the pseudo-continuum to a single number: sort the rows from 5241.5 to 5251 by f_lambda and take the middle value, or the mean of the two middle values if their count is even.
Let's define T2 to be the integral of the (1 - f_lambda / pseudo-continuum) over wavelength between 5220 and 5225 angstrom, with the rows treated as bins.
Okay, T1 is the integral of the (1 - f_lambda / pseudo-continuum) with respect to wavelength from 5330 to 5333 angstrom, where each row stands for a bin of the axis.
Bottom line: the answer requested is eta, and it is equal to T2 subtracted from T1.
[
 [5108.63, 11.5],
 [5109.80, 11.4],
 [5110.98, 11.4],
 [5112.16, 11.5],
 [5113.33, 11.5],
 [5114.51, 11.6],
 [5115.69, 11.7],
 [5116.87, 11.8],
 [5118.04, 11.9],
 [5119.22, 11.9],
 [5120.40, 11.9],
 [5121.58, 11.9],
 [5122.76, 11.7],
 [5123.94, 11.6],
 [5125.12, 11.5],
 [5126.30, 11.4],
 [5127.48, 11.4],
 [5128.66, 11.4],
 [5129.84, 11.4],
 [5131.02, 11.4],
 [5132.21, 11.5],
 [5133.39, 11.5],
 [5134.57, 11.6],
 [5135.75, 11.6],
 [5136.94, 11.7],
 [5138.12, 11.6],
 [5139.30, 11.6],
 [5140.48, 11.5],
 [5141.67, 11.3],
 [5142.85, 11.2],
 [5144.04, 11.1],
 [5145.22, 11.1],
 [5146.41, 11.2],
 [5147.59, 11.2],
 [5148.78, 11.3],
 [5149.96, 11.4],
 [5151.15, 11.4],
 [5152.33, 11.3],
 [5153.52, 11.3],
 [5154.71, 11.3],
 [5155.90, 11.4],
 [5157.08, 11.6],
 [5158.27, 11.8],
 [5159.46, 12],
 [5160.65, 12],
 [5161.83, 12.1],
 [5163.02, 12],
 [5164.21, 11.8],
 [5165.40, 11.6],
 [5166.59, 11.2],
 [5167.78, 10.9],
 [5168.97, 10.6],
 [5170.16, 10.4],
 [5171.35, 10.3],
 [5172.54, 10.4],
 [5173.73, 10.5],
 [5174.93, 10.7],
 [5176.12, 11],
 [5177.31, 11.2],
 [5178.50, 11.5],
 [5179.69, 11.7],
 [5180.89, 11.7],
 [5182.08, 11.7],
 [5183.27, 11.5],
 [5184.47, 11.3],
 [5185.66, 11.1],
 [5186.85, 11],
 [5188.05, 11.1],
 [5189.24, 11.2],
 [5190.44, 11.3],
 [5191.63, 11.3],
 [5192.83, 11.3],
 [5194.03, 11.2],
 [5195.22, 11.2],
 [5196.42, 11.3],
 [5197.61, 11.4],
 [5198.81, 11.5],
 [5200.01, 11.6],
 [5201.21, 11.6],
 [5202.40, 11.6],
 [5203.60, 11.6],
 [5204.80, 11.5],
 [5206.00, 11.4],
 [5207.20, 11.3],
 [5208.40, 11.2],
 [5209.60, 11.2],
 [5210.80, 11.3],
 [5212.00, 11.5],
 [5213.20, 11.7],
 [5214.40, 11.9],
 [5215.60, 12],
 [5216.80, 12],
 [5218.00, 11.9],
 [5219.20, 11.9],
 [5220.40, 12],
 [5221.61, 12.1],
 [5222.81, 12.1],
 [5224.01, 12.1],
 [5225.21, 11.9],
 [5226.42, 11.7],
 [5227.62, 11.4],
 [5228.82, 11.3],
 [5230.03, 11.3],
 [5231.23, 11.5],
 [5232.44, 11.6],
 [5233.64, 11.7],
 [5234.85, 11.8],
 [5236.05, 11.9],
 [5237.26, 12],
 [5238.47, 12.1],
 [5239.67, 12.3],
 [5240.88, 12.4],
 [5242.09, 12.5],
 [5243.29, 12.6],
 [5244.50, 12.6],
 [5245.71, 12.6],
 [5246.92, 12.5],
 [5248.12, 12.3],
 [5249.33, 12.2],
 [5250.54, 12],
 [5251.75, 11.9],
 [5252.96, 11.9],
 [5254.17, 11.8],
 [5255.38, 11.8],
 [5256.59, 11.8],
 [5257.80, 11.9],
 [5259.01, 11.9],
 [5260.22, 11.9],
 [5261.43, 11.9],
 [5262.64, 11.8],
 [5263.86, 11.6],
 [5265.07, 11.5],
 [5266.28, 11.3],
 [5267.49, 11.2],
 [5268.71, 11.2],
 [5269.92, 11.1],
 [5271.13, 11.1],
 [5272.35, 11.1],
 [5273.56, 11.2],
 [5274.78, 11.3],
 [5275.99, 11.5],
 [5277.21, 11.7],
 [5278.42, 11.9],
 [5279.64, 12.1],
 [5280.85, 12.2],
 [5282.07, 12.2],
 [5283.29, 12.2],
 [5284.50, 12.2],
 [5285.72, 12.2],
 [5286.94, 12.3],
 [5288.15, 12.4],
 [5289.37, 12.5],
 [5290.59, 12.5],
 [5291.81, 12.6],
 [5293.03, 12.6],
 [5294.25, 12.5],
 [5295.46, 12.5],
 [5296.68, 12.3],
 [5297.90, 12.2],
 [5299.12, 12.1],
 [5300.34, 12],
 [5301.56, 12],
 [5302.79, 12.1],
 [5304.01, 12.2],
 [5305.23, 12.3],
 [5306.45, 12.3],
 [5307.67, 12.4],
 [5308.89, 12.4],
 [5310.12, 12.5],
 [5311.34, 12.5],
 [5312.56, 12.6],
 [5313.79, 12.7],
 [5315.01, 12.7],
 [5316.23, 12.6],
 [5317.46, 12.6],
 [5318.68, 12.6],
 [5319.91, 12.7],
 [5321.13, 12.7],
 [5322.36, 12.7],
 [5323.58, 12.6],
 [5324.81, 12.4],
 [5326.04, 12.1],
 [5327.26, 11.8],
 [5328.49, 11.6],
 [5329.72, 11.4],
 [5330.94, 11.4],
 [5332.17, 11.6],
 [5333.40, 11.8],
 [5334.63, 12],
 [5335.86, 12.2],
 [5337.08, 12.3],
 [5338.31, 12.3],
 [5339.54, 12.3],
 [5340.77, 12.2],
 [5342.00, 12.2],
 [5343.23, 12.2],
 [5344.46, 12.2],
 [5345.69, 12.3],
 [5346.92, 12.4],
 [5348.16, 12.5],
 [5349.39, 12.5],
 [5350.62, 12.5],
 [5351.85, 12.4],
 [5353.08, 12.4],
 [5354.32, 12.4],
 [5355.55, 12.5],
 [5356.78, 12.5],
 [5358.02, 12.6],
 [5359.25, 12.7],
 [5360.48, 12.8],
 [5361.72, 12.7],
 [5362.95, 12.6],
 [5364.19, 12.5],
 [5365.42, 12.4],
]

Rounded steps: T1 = 0.2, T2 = 0.17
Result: 0.1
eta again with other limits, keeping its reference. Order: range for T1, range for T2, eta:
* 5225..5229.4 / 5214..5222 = 0.0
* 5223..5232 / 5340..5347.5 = 0.5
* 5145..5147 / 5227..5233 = -0.3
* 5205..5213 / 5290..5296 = 0.8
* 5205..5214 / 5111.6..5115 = 0.5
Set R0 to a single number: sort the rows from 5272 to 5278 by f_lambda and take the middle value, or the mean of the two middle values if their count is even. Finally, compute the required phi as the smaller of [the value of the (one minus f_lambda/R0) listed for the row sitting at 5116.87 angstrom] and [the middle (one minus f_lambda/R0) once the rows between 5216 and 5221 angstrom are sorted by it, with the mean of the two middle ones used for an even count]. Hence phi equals -0.06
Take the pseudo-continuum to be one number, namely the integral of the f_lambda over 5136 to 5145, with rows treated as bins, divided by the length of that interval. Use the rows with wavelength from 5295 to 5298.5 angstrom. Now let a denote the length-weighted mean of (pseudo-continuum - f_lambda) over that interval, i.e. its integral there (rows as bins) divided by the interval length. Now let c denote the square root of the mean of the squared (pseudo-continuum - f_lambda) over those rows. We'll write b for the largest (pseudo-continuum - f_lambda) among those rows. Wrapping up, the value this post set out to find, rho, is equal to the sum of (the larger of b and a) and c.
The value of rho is 0.14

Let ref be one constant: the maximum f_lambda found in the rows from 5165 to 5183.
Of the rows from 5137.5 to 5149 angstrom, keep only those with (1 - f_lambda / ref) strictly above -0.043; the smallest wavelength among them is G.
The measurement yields 5138.12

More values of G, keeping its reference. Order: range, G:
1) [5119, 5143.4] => 5119.22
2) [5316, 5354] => 5326.04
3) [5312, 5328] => 5326.04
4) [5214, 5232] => 5214.40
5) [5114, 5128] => 5114.51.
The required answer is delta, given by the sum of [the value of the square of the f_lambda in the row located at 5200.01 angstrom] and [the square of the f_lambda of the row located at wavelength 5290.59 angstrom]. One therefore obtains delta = 291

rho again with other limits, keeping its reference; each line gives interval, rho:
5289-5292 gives 0.03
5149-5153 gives 0.19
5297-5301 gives 0.10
